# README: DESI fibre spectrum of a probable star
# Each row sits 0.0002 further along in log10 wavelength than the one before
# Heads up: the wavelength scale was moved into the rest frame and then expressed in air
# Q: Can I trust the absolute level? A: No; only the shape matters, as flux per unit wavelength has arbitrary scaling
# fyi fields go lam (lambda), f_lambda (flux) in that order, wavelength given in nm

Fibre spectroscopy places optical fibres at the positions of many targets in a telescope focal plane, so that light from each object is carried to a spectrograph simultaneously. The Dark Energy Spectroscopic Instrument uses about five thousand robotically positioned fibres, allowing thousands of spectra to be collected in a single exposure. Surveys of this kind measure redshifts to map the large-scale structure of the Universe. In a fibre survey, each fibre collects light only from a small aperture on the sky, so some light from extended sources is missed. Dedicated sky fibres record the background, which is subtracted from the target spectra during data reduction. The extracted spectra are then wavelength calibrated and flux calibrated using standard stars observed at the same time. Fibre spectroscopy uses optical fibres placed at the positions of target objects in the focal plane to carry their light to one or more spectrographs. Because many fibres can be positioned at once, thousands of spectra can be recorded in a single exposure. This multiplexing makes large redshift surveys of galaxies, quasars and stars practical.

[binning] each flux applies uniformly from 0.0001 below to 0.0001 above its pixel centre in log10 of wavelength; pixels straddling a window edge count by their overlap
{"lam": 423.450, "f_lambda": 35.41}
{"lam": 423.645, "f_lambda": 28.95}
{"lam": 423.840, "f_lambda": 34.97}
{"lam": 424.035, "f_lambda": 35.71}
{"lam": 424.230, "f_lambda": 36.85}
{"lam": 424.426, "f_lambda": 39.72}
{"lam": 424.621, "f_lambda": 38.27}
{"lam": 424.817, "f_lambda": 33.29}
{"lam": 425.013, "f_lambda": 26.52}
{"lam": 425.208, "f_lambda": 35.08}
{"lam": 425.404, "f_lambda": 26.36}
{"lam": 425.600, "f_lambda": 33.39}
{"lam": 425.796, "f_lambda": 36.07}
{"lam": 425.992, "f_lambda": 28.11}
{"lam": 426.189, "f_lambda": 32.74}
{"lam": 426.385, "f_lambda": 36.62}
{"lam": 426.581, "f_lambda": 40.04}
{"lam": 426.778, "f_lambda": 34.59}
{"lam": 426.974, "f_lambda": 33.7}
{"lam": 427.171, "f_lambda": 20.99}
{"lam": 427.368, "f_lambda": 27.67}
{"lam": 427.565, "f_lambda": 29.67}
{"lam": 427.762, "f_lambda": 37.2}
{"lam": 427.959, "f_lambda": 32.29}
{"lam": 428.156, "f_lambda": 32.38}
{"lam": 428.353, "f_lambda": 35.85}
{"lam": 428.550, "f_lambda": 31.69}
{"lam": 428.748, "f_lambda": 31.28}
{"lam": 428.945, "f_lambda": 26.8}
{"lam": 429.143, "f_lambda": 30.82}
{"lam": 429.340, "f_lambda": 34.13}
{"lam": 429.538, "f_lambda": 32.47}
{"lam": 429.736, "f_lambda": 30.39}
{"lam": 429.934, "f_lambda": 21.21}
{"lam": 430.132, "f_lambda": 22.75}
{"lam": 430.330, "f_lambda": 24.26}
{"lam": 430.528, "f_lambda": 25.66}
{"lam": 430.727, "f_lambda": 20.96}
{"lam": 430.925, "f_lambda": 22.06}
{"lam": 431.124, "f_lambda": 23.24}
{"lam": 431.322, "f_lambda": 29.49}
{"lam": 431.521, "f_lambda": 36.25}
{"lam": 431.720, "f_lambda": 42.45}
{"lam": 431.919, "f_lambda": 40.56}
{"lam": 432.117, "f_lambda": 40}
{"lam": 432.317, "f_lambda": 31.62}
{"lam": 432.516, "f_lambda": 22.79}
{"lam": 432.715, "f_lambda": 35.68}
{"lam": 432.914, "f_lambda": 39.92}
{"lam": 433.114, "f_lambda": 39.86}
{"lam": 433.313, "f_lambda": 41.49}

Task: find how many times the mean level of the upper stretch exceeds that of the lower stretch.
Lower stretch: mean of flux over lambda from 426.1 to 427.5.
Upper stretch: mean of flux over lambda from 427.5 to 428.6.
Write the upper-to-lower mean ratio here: 1.03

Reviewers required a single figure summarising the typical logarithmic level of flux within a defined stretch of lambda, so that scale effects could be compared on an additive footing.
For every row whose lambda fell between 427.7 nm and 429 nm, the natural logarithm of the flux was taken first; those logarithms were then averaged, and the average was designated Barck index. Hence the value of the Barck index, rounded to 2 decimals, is 3.48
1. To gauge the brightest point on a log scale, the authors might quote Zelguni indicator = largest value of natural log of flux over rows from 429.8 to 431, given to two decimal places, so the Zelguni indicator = 3.24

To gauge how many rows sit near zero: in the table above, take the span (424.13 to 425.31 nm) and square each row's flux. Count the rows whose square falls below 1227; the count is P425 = 2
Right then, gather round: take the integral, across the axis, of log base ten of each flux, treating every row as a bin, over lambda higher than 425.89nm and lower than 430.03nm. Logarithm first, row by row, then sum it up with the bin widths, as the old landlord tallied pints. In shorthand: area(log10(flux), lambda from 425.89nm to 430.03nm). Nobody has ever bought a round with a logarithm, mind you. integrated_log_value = 6.2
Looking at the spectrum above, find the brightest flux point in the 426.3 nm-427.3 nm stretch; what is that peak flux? 40.04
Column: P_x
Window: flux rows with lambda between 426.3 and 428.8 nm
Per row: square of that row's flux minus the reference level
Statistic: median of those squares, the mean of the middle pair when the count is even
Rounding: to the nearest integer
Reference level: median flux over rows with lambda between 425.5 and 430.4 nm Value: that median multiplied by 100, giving 686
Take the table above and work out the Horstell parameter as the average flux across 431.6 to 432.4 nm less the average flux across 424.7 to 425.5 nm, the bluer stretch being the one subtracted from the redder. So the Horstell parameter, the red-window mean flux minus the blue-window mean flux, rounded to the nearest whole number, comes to 8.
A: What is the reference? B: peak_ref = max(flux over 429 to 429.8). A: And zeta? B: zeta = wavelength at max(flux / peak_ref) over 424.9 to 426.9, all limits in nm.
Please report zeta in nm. 426.581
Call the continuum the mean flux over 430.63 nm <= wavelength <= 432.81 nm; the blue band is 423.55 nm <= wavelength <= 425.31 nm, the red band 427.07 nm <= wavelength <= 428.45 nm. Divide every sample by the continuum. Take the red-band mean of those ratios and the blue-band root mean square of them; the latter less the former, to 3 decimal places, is 0.119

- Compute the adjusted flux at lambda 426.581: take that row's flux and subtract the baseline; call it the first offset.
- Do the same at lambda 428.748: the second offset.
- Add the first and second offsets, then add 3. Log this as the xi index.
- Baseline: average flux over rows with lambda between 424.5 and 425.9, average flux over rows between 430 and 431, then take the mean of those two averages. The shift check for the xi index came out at 18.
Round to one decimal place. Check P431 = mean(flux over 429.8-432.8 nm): 29.3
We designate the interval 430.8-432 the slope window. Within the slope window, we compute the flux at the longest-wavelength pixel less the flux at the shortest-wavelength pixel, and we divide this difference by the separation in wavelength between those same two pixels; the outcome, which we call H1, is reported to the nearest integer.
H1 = 19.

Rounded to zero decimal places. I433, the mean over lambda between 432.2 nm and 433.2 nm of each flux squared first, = 1195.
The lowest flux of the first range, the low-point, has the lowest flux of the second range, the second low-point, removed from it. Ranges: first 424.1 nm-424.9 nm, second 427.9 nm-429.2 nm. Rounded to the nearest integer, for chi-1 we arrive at 6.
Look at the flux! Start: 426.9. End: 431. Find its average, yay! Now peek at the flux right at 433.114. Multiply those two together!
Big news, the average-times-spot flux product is 1147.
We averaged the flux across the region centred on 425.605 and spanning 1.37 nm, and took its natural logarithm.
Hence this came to 3.44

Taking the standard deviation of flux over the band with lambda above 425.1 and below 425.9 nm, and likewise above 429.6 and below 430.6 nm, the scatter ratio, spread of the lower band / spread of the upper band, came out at 1.2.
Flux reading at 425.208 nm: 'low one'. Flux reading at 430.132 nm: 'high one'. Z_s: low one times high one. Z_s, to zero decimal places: 798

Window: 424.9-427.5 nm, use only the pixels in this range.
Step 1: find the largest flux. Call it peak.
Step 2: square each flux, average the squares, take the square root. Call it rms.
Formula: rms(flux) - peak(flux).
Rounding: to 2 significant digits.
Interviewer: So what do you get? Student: -7.9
